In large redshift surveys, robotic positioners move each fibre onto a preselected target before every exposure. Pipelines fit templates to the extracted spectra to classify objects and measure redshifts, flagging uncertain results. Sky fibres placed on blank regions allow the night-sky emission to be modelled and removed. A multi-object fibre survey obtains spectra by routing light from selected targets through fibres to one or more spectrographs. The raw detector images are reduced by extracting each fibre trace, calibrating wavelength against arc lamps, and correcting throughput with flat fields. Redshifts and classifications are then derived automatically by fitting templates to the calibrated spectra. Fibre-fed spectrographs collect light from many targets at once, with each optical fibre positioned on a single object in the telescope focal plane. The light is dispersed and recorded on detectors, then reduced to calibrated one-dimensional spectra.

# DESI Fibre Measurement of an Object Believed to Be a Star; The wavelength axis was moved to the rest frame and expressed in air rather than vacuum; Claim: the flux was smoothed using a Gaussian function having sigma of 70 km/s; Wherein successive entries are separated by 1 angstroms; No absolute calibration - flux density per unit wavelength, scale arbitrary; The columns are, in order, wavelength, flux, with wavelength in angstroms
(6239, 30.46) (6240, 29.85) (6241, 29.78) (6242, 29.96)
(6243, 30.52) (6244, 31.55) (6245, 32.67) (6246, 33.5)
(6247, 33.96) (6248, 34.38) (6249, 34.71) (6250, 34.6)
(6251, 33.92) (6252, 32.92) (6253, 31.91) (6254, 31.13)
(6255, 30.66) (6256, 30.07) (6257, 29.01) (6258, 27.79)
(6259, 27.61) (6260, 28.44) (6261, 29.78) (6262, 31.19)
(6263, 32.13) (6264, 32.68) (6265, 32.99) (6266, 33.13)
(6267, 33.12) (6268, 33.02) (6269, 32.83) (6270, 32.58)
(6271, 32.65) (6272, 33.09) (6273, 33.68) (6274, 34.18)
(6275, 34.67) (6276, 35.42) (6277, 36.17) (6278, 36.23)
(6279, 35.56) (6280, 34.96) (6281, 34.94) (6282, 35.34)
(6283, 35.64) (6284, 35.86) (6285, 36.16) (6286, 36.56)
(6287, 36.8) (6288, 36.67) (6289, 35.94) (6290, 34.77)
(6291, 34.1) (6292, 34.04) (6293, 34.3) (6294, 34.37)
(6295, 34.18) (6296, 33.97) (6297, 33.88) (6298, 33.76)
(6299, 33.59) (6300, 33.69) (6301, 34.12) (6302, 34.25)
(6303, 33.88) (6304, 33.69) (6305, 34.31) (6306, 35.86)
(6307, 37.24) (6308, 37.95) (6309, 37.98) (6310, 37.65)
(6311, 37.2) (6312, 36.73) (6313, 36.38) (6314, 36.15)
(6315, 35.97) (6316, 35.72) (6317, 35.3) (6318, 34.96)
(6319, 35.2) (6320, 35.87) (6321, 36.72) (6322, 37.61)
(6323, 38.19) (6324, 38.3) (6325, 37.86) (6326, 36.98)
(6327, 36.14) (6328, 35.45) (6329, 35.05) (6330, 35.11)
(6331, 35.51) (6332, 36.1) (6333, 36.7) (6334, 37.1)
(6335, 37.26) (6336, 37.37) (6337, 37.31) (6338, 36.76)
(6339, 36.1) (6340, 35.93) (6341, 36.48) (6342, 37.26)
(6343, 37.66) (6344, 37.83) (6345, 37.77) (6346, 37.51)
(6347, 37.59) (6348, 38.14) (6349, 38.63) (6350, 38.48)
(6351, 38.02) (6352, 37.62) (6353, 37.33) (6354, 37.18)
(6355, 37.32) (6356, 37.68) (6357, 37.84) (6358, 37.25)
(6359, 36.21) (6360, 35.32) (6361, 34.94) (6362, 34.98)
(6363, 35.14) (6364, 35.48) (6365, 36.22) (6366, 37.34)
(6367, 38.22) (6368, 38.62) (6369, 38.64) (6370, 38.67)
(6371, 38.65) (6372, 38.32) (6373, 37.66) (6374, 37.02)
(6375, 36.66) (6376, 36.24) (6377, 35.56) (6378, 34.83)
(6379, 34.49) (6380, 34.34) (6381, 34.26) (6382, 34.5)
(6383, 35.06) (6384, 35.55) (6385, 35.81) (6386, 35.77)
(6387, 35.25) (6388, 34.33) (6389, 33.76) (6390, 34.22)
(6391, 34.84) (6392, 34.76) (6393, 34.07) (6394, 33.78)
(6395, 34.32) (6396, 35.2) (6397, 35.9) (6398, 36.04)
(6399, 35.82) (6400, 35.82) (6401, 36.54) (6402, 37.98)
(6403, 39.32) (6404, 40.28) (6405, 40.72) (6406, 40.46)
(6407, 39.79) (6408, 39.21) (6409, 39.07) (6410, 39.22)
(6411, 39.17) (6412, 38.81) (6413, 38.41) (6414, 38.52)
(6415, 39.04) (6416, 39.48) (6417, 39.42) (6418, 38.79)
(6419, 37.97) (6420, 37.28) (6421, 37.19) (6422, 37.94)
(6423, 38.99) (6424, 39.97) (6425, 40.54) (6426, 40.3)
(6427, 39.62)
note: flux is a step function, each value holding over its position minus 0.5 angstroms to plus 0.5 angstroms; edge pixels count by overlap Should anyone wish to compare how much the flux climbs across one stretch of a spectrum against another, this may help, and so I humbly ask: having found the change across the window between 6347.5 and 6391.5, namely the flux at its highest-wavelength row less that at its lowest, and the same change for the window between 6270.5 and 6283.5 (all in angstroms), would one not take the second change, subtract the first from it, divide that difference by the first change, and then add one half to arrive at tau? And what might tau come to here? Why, -1.4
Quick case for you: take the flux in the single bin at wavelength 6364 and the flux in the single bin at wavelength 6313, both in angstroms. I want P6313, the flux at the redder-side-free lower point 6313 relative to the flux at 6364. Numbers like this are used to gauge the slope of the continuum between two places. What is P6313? 1.03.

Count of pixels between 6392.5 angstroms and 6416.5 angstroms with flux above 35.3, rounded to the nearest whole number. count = 20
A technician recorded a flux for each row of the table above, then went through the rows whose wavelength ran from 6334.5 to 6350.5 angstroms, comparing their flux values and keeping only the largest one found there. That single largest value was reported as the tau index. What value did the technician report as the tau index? 38.63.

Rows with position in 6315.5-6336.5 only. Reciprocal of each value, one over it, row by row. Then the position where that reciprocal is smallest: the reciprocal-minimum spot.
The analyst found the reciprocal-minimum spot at 6324 angstroms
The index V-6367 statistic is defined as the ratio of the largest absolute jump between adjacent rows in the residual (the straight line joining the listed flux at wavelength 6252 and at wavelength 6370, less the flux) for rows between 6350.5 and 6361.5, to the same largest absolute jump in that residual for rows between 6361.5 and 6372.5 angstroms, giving 1.02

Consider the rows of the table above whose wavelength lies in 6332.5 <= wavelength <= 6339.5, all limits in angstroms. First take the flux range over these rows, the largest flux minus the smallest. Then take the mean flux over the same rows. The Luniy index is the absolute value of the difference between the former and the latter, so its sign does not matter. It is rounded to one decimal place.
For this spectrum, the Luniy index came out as 35.7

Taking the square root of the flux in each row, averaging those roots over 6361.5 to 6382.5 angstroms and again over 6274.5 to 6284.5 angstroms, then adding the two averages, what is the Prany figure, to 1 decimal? 12.0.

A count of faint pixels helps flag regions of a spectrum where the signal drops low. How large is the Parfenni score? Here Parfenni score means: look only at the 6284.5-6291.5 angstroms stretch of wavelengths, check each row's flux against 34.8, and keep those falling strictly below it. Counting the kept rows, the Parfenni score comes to 2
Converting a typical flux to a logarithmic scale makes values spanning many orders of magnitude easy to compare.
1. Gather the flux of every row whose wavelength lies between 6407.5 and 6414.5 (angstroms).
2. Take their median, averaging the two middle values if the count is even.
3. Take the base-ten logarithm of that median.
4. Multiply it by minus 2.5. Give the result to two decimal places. -3.98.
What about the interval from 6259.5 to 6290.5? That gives -3.85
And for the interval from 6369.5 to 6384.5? -3.88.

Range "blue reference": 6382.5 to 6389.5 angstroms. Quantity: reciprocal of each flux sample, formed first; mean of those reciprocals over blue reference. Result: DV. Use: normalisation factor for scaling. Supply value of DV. 0.0285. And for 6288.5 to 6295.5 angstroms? 0.0290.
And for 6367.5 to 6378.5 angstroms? 0.0268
